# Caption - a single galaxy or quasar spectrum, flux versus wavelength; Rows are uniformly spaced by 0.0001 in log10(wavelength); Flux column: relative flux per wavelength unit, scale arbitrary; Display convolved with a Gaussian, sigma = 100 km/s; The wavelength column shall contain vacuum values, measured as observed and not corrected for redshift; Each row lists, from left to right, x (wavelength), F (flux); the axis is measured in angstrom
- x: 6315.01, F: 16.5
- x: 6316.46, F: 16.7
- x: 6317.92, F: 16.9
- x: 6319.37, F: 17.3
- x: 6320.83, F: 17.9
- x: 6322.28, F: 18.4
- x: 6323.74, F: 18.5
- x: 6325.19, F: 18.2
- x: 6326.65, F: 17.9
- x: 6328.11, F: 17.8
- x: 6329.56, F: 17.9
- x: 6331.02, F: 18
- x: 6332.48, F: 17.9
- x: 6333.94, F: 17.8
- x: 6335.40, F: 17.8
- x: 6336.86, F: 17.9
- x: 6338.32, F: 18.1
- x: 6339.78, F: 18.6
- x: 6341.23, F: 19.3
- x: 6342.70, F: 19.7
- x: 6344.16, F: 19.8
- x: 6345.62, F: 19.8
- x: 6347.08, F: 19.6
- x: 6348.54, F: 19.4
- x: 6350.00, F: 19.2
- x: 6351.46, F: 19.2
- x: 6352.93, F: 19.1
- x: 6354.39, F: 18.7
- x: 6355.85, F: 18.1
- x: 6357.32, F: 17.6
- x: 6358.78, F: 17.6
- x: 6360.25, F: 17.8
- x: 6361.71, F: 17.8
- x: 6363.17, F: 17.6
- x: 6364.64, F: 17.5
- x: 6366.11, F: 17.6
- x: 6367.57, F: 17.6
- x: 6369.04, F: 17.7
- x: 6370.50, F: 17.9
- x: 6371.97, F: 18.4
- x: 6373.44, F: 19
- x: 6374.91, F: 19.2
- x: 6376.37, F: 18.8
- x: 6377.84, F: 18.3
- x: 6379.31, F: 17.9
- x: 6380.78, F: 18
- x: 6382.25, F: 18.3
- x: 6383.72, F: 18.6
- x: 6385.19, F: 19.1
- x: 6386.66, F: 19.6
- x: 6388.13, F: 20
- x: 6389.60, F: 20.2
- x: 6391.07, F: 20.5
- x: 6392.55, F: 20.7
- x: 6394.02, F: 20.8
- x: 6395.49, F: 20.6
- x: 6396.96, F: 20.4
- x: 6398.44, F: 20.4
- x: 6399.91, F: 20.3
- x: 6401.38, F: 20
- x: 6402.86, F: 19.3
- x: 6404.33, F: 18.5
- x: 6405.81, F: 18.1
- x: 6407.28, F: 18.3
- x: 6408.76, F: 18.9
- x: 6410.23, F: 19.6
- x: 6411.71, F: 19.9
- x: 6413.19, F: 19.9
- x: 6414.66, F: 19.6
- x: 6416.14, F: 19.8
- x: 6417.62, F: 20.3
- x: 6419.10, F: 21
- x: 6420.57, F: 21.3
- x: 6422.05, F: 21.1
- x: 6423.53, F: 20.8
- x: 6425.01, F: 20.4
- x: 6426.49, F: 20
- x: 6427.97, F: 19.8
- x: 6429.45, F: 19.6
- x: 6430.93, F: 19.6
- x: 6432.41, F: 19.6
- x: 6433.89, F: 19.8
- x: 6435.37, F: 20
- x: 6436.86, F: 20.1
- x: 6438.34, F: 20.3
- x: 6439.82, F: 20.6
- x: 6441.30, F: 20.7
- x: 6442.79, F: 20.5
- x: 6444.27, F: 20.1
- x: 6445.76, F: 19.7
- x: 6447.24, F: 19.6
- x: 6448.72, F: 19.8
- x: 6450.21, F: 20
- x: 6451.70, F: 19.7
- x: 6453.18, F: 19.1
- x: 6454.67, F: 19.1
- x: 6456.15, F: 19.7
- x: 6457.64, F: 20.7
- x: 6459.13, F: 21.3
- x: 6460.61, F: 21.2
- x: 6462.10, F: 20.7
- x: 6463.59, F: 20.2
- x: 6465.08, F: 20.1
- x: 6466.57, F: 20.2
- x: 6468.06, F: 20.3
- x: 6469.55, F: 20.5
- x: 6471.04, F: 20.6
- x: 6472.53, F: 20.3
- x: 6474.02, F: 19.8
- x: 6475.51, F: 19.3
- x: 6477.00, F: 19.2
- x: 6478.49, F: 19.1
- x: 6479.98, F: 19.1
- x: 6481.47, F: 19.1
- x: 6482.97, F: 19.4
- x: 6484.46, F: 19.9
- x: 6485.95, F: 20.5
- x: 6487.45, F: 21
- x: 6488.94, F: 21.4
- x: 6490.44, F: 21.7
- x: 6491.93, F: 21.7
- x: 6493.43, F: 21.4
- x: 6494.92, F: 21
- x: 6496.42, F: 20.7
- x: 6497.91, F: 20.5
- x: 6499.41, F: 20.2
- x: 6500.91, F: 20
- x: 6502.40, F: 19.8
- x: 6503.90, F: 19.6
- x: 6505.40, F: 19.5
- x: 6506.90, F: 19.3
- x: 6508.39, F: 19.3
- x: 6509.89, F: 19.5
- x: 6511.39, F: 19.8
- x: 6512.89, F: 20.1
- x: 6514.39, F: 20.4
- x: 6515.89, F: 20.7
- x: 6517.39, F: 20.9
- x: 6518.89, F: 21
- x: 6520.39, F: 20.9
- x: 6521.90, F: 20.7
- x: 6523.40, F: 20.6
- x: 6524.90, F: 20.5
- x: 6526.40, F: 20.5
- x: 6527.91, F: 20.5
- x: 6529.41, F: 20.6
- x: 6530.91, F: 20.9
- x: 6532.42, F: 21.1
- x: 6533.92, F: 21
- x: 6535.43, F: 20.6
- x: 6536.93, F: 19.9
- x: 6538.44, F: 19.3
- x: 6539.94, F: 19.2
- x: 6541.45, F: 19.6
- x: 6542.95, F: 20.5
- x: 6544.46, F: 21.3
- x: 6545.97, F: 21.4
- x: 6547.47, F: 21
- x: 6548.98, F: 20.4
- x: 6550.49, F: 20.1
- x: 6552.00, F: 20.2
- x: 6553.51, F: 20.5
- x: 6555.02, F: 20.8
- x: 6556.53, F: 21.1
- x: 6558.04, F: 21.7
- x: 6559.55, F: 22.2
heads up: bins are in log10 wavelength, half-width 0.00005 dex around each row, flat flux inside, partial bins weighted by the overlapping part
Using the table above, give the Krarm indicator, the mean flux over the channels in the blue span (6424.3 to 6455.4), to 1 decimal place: 19.9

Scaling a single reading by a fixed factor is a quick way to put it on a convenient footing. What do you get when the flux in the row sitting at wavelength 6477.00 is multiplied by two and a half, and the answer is 48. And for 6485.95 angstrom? 51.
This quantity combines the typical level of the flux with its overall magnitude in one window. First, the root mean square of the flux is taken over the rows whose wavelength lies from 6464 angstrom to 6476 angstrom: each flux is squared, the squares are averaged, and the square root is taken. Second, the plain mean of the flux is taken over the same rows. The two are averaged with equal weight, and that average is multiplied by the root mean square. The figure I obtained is 406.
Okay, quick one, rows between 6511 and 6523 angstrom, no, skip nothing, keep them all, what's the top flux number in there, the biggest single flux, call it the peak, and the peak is 21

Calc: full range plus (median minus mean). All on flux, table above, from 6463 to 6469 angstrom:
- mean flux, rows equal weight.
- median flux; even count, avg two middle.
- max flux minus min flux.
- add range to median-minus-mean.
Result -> 0.20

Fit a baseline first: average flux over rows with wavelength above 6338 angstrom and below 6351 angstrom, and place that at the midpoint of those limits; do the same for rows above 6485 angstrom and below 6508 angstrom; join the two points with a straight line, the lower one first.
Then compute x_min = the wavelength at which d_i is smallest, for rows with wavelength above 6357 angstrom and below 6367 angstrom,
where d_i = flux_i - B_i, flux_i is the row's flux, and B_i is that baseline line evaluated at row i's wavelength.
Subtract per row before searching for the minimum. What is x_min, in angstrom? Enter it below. 6364.64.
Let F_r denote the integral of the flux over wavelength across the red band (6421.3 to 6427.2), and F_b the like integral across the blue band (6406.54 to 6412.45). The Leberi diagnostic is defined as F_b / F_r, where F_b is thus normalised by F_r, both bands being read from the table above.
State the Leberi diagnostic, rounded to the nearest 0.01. 0.93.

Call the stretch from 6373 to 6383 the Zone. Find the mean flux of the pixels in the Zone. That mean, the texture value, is 18.5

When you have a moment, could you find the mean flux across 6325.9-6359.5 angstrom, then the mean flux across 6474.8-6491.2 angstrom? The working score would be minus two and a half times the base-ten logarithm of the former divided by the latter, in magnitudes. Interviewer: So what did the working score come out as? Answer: 0.080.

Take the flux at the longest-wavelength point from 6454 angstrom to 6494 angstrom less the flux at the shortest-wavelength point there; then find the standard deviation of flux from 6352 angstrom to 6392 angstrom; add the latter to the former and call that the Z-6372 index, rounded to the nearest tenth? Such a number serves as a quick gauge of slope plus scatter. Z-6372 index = 3.2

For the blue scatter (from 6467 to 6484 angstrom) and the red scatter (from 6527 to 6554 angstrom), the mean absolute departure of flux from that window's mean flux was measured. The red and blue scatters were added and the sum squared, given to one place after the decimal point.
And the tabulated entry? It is 1.1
